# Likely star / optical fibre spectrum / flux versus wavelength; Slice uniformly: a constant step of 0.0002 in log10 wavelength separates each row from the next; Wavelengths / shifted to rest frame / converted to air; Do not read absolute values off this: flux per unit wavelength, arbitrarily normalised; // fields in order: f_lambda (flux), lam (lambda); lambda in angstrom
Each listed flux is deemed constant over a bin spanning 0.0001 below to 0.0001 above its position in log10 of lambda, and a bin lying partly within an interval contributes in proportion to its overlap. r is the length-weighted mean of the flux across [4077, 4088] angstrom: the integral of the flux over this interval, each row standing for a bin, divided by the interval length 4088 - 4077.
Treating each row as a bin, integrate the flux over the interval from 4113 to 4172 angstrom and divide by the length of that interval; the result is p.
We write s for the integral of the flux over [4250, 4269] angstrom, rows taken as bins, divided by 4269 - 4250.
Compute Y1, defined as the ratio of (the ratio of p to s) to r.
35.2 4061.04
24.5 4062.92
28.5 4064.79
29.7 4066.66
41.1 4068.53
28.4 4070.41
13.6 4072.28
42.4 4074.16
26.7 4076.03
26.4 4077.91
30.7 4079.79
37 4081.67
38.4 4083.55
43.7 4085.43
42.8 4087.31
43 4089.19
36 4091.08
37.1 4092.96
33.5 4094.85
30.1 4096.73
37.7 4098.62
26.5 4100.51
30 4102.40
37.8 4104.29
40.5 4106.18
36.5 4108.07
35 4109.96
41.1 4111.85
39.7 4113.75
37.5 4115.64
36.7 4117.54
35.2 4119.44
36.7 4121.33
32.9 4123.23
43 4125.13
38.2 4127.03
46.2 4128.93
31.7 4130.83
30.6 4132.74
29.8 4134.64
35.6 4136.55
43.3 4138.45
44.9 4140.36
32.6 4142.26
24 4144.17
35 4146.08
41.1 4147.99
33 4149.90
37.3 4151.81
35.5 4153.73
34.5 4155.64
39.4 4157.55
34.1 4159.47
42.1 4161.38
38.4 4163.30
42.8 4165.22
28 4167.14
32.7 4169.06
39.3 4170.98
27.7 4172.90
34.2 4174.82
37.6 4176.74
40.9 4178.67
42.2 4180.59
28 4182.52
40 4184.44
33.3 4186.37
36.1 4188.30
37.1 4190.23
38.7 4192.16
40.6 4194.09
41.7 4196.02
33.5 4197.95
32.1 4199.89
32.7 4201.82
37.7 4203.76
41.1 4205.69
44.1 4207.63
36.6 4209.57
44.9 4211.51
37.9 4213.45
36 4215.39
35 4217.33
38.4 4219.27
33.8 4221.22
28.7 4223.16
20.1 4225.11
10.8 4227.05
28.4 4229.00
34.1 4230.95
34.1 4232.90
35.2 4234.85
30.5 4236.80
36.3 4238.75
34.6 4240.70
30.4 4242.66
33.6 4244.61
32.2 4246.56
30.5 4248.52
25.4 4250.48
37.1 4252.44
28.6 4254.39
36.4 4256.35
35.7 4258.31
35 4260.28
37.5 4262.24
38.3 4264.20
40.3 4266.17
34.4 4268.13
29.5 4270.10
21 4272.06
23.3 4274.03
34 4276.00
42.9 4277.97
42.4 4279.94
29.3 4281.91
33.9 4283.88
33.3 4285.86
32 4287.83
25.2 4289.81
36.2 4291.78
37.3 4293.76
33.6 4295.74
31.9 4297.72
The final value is 0.0285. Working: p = 36.5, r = 36.4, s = 35.1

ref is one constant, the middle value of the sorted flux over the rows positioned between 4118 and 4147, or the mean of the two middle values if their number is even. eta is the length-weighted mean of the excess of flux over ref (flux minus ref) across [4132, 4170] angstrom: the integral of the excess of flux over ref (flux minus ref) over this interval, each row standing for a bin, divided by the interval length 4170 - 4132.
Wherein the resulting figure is 1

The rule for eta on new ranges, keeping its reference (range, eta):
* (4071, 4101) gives -1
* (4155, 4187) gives 1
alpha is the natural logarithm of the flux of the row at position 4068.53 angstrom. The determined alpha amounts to 3.72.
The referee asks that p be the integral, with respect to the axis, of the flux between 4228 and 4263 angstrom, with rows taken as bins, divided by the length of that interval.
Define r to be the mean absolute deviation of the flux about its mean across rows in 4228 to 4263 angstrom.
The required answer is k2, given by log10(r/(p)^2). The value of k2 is -2.58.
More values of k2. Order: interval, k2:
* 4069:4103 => -2.26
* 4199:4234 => -2.32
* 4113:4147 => -2.48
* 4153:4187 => -2.50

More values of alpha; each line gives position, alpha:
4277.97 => 3.76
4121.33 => 3.60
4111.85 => 3.72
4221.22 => 3.52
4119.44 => 3.56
